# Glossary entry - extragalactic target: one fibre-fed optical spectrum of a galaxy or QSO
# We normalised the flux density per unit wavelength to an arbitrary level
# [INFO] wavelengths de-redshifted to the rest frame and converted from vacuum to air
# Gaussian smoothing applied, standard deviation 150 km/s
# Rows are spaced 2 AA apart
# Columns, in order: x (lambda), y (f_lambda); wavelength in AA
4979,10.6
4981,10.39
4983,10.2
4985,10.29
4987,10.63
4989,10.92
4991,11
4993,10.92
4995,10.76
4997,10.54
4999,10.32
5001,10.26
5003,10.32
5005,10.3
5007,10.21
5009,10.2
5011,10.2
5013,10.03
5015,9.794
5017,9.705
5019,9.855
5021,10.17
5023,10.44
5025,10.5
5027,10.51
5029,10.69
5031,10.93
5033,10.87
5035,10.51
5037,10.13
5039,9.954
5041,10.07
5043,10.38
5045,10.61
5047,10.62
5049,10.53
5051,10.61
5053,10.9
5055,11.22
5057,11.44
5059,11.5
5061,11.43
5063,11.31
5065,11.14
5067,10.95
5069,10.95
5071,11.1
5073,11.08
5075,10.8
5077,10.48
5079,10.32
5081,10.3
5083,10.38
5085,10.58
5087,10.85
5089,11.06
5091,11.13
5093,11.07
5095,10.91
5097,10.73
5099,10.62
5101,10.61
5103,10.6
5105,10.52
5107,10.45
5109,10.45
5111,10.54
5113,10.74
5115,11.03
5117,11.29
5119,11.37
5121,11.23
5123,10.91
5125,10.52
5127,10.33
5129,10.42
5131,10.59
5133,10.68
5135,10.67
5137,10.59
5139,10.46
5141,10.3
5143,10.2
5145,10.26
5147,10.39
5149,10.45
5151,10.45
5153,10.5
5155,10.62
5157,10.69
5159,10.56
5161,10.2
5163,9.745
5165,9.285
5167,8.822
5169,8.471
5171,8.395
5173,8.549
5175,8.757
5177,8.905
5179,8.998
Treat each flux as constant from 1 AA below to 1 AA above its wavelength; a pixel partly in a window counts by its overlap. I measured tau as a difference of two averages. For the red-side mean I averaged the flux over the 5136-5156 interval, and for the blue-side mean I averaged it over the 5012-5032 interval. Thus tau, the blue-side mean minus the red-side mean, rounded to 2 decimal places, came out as -0.16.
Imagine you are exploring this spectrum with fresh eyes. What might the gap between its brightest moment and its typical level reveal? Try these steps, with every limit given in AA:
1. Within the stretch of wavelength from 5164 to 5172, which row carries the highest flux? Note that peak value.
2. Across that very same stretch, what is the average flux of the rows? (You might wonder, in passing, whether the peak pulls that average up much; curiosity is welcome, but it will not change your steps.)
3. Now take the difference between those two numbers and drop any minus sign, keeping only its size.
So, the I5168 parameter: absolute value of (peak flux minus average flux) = 0.54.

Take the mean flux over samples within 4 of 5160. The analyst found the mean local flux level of 10.3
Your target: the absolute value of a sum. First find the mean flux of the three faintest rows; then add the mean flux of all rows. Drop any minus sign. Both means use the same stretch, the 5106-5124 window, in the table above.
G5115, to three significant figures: 21.4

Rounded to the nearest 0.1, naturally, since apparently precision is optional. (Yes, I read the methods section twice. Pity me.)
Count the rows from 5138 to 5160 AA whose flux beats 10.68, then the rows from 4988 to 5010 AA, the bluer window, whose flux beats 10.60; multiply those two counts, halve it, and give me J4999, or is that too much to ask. 2.0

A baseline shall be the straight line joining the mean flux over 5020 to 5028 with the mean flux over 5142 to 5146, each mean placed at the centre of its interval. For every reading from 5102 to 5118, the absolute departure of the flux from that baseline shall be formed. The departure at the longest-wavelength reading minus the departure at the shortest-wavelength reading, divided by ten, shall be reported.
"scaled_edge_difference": 0.071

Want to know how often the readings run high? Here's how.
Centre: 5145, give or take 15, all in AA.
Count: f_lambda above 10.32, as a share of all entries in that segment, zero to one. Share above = 0.80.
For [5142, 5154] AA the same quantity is 0.67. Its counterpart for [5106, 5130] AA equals 1.00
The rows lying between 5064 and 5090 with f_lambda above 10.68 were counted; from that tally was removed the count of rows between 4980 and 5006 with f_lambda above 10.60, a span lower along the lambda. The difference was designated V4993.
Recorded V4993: 3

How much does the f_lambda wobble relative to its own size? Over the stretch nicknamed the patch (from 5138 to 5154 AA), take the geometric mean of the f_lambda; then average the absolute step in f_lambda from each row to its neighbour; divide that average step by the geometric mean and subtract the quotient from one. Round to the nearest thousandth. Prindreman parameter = 0.992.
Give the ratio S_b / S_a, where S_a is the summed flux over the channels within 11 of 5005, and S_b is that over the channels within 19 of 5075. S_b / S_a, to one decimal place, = 1.8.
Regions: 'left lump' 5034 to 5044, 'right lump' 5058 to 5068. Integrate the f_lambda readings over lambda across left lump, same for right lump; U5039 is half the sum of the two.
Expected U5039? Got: 107.4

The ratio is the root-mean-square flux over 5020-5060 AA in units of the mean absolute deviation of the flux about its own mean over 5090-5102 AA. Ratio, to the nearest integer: 55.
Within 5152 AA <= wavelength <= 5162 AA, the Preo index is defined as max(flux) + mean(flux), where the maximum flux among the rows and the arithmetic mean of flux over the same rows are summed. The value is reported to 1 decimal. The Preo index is 21.2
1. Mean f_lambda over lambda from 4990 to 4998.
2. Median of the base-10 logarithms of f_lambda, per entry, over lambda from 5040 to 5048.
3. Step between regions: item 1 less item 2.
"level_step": 9.78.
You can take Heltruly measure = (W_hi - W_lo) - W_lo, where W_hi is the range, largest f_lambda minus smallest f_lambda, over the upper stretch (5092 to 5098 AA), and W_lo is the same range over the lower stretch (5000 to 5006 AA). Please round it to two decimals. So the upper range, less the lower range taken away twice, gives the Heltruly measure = 0.22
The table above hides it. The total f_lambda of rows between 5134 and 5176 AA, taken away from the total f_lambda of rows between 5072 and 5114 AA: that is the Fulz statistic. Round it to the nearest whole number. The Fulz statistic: 16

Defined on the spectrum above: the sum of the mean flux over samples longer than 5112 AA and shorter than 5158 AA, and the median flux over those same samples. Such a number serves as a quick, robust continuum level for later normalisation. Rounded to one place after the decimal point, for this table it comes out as 21.2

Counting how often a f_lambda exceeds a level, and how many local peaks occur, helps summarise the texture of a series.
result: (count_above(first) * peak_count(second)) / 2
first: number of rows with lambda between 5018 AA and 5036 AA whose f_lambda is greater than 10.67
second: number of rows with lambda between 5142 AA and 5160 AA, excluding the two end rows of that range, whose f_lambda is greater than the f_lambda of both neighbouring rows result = 1.5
